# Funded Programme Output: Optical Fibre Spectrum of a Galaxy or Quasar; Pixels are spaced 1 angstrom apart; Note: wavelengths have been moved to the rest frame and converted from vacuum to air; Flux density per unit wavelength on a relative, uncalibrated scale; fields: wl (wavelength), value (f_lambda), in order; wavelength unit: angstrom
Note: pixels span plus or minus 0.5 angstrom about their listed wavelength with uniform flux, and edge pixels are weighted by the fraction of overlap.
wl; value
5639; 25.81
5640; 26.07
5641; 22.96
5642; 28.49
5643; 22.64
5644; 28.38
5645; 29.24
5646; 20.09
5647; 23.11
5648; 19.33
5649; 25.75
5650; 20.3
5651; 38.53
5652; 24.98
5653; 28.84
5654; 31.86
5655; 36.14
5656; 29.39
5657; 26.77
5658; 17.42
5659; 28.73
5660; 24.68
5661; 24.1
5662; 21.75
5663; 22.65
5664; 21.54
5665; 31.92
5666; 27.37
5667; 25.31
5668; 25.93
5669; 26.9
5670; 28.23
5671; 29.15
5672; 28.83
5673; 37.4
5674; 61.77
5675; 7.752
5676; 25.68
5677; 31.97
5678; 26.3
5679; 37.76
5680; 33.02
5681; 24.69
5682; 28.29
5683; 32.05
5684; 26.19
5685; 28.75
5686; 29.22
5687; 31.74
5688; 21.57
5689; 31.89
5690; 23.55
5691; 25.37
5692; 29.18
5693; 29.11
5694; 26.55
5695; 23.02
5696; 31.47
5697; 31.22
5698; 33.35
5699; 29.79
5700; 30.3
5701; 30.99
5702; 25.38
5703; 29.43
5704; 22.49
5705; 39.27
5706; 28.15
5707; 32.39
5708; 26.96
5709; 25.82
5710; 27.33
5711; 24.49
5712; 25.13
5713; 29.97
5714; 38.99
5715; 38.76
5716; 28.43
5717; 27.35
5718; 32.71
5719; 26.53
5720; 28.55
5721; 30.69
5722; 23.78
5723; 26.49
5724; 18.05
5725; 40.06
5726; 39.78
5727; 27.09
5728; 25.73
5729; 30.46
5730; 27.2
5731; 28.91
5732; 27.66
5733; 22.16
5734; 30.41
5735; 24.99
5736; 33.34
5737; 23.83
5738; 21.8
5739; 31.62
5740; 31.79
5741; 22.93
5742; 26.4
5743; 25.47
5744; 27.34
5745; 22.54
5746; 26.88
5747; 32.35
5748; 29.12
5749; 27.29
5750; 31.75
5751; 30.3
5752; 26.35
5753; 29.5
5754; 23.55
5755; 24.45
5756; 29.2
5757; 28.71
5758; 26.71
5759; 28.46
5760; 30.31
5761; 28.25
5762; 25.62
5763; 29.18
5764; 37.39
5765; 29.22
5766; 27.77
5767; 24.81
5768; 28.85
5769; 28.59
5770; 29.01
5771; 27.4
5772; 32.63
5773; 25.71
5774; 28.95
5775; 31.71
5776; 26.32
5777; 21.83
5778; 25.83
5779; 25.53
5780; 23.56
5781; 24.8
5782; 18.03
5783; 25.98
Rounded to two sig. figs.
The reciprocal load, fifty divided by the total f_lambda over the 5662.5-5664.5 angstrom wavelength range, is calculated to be 1.1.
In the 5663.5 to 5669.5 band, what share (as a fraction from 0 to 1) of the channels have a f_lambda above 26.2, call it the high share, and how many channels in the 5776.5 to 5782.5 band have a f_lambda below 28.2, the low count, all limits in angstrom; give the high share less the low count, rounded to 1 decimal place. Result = -5.5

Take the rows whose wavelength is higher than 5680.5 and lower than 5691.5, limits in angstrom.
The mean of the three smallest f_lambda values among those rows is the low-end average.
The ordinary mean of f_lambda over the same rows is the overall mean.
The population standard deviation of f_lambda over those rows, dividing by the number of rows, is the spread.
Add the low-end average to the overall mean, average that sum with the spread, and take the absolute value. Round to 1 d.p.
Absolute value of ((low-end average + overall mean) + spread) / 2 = 27.1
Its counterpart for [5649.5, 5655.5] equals 30.5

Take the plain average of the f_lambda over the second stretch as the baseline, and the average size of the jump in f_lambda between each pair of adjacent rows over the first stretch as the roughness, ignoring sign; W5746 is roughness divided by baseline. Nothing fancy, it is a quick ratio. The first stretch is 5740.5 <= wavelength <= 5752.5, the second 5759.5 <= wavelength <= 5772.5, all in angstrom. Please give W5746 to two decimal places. 0.11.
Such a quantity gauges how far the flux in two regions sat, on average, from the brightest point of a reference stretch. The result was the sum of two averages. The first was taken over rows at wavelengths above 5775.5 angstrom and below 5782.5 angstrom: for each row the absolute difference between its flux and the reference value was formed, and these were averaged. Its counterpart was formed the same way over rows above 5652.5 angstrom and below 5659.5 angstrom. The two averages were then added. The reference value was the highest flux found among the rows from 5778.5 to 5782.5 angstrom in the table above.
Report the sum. 7.4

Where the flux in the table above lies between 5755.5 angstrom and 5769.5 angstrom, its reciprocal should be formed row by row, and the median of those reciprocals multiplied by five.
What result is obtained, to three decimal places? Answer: 0.175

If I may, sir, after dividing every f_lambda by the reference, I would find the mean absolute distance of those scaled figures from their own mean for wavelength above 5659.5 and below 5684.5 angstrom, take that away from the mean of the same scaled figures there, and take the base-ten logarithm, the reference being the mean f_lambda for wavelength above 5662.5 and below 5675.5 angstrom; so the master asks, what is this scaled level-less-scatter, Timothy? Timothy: -0.098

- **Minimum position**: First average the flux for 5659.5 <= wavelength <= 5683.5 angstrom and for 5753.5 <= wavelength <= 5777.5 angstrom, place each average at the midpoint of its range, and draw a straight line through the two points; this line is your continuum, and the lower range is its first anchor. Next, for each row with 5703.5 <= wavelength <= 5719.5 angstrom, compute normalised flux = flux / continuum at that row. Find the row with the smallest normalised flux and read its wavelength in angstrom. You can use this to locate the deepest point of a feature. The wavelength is 5704 angstrom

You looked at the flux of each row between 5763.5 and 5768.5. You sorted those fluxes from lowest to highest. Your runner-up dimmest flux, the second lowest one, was 27.77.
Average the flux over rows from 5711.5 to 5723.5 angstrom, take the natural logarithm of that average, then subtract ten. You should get -6.61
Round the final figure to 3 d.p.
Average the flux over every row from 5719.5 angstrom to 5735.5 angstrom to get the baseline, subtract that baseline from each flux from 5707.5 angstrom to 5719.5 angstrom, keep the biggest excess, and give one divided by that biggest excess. 0.093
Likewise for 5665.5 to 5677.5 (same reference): 0.030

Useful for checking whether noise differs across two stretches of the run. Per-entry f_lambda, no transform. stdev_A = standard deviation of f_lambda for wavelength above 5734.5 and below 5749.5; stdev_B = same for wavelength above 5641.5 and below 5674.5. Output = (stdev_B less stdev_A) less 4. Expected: 0.1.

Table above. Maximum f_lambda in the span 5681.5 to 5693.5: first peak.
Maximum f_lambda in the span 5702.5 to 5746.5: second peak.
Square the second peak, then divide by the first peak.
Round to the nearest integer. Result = 50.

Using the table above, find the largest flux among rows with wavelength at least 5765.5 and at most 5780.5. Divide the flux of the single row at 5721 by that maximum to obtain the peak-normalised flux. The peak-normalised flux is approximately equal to 0.94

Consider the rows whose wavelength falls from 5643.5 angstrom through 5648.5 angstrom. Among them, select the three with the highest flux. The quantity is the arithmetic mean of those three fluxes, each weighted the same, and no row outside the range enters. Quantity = 26.9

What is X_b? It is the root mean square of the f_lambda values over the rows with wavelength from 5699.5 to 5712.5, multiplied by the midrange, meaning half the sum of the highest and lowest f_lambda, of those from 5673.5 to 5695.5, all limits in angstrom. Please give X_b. 995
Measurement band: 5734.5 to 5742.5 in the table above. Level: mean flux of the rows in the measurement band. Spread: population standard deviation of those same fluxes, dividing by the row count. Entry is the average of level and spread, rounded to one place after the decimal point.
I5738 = 15.7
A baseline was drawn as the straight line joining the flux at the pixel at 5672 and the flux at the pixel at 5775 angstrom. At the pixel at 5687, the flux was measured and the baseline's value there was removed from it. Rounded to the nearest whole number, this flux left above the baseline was 2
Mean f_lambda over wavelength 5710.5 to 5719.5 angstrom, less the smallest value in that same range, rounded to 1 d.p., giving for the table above 5.8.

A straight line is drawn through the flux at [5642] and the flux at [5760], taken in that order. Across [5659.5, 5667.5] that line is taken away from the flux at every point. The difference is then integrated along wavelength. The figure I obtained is -31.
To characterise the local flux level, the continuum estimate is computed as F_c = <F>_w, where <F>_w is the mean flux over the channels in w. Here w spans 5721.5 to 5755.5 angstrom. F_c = 27.7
